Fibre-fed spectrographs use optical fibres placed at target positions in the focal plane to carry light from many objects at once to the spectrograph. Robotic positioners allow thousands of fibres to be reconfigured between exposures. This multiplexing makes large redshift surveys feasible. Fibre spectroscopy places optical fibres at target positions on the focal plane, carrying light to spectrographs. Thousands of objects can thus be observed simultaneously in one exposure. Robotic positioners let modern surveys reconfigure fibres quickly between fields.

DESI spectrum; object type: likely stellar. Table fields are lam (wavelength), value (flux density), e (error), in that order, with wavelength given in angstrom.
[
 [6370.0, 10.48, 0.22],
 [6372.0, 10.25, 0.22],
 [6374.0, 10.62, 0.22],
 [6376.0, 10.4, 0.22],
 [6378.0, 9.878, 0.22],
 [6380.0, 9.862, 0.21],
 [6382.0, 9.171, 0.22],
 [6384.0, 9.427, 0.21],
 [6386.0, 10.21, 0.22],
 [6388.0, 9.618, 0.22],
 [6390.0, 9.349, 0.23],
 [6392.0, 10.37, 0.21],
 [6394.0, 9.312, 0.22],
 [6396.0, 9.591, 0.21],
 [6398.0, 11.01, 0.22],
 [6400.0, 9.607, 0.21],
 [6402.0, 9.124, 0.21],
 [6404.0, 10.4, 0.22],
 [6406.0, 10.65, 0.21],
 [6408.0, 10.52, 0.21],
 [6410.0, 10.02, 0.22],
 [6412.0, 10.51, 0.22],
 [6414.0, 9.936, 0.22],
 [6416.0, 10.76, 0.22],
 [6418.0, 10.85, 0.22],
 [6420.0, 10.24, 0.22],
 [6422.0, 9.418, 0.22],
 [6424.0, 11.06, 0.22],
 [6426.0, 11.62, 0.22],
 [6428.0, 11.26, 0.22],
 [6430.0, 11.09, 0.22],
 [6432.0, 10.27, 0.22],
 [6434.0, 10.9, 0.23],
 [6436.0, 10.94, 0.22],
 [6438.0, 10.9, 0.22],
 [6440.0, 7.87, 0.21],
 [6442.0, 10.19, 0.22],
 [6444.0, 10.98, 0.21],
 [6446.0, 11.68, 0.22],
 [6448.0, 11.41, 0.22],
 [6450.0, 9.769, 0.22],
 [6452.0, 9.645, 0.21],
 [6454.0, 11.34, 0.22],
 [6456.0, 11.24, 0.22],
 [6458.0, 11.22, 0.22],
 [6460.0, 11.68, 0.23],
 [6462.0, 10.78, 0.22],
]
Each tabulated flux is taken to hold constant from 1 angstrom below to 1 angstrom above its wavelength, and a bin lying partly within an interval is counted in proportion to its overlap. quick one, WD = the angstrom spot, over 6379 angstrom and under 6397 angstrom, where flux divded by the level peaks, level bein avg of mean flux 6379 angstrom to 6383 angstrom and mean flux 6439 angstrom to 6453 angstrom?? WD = 6392.0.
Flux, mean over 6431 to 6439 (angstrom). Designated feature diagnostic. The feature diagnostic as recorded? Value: 10.8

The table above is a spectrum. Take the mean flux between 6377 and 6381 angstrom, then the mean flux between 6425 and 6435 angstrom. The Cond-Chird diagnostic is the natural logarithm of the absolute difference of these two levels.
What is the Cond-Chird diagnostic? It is 0.1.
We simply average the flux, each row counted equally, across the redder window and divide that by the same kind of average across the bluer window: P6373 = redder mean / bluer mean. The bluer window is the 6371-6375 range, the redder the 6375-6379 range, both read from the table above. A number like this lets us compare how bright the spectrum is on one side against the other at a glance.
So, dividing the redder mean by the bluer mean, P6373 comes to 0.97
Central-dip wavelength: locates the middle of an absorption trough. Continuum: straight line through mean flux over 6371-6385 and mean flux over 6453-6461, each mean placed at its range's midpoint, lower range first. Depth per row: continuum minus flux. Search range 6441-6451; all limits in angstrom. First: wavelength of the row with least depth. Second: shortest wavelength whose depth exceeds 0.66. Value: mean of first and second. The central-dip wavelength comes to 6444 angstrom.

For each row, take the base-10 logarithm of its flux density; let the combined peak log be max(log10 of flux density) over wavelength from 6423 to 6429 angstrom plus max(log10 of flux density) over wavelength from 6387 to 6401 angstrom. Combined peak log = 2.11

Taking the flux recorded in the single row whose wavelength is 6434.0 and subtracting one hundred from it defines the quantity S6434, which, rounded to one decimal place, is -89.1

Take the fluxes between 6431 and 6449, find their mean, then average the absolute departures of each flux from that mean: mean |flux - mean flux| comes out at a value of 0.75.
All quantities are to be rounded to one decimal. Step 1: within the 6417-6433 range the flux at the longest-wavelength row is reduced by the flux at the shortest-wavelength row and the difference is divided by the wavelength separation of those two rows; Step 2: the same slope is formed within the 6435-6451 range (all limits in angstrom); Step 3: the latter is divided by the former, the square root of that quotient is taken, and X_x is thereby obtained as 1.4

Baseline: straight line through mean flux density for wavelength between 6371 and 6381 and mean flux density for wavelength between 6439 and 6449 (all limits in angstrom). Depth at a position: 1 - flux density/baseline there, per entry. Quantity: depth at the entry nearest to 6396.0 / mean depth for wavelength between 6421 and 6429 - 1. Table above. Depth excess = -2.4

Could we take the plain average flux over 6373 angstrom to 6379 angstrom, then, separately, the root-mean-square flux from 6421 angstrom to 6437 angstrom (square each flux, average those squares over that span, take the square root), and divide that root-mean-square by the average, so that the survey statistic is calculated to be 1.05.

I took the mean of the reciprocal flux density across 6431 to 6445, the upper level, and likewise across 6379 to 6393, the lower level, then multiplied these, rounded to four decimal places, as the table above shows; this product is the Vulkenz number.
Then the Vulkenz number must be 0.0101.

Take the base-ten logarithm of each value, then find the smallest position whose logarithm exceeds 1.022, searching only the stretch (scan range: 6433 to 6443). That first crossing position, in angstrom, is 6434.0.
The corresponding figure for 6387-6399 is 6398.0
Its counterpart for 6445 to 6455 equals 6446.0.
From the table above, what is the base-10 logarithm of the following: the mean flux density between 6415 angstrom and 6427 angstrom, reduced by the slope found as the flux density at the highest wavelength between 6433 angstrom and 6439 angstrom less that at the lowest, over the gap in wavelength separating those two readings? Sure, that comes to 1.03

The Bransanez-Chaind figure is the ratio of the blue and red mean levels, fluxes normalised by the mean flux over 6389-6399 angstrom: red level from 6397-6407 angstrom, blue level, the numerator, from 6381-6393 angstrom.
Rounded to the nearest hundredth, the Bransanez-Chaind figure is 0.95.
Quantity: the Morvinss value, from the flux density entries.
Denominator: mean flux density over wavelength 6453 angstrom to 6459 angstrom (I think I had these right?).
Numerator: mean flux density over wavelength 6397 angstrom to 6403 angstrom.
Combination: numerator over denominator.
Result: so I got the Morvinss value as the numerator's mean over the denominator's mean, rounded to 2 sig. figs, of 0.88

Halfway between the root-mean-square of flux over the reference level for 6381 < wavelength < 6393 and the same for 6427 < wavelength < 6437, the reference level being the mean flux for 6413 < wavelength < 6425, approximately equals 0.99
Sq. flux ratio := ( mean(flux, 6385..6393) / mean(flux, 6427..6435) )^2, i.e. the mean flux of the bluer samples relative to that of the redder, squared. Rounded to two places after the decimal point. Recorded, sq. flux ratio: 0.83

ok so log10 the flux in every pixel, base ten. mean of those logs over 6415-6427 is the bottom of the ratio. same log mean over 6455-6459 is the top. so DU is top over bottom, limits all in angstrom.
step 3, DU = 1.02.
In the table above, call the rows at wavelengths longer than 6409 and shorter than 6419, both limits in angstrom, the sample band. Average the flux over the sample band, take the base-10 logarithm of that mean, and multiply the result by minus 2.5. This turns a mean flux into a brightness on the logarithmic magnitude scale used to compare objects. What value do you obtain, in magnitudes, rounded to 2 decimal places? -2.54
